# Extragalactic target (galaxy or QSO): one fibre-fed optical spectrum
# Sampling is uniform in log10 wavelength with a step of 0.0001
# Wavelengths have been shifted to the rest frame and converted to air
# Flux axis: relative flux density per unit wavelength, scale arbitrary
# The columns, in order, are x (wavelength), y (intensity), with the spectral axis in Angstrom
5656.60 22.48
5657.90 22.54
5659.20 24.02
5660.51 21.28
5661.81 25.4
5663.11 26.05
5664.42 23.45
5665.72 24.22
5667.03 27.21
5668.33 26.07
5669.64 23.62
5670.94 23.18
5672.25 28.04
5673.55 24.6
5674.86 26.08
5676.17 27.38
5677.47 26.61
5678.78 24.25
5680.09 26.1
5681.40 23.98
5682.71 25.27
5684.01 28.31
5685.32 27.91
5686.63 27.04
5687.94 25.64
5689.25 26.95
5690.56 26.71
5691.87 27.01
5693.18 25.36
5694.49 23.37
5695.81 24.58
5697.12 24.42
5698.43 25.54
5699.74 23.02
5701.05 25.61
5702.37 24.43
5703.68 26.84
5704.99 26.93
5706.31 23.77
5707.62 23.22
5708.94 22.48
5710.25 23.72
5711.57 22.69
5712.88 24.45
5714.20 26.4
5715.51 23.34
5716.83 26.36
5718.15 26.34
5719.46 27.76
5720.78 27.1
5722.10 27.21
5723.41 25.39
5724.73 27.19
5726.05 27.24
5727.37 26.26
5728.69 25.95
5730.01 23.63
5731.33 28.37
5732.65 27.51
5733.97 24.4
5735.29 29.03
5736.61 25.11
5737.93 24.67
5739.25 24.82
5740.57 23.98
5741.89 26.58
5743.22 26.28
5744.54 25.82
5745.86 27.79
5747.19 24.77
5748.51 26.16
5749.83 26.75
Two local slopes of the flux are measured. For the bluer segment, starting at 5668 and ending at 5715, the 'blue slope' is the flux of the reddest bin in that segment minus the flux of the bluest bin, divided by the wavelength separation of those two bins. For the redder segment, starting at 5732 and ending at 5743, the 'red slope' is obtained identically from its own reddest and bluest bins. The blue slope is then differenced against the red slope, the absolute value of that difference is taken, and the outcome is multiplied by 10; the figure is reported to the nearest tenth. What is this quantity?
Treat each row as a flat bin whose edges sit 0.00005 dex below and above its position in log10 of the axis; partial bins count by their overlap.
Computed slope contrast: 1.1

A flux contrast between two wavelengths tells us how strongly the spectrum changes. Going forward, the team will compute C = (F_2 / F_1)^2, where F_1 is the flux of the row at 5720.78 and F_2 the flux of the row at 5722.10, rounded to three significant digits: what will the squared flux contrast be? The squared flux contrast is 1.01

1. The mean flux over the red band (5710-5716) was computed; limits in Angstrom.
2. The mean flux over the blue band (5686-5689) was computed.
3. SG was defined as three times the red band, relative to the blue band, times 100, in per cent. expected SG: 275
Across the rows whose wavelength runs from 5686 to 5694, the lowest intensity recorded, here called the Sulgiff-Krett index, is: 25.36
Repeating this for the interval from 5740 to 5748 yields 23.98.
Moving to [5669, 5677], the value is 23.18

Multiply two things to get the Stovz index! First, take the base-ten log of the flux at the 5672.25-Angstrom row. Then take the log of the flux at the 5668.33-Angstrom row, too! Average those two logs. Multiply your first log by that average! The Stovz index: 2.07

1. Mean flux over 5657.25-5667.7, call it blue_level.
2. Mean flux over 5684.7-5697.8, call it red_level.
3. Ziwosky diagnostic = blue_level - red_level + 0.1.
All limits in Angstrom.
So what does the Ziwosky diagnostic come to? -1.5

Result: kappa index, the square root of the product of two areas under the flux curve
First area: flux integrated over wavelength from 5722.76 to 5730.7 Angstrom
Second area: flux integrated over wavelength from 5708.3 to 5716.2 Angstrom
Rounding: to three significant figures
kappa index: 197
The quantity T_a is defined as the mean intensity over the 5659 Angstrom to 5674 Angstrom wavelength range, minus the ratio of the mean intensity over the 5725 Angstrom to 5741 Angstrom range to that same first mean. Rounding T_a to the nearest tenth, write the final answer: 23.7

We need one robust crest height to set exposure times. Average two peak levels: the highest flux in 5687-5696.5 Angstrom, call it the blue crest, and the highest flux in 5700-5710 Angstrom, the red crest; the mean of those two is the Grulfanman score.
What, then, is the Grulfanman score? 27.0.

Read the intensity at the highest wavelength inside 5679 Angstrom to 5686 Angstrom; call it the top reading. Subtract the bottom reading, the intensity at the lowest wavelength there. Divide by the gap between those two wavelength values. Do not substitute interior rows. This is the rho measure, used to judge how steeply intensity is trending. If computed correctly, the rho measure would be 0.35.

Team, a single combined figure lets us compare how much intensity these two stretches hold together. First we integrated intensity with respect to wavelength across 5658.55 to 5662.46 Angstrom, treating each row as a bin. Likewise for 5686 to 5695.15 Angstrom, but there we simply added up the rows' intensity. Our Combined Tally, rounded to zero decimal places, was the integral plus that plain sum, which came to 274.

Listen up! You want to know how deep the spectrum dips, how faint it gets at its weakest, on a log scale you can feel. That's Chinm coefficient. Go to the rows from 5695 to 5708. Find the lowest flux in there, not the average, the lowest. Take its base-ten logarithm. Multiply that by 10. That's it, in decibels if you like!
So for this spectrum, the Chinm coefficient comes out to 13.62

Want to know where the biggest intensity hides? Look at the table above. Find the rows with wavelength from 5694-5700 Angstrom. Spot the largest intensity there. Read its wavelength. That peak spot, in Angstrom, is 5698.43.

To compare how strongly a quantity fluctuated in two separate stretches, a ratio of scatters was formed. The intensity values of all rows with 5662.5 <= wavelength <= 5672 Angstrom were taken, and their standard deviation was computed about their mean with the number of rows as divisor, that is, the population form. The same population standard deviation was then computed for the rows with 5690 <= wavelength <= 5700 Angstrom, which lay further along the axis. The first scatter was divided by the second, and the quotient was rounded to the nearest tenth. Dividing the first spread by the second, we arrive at 1.1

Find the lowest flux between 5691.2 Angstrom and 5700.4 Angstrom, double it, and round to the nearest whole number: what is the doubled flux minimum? 46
